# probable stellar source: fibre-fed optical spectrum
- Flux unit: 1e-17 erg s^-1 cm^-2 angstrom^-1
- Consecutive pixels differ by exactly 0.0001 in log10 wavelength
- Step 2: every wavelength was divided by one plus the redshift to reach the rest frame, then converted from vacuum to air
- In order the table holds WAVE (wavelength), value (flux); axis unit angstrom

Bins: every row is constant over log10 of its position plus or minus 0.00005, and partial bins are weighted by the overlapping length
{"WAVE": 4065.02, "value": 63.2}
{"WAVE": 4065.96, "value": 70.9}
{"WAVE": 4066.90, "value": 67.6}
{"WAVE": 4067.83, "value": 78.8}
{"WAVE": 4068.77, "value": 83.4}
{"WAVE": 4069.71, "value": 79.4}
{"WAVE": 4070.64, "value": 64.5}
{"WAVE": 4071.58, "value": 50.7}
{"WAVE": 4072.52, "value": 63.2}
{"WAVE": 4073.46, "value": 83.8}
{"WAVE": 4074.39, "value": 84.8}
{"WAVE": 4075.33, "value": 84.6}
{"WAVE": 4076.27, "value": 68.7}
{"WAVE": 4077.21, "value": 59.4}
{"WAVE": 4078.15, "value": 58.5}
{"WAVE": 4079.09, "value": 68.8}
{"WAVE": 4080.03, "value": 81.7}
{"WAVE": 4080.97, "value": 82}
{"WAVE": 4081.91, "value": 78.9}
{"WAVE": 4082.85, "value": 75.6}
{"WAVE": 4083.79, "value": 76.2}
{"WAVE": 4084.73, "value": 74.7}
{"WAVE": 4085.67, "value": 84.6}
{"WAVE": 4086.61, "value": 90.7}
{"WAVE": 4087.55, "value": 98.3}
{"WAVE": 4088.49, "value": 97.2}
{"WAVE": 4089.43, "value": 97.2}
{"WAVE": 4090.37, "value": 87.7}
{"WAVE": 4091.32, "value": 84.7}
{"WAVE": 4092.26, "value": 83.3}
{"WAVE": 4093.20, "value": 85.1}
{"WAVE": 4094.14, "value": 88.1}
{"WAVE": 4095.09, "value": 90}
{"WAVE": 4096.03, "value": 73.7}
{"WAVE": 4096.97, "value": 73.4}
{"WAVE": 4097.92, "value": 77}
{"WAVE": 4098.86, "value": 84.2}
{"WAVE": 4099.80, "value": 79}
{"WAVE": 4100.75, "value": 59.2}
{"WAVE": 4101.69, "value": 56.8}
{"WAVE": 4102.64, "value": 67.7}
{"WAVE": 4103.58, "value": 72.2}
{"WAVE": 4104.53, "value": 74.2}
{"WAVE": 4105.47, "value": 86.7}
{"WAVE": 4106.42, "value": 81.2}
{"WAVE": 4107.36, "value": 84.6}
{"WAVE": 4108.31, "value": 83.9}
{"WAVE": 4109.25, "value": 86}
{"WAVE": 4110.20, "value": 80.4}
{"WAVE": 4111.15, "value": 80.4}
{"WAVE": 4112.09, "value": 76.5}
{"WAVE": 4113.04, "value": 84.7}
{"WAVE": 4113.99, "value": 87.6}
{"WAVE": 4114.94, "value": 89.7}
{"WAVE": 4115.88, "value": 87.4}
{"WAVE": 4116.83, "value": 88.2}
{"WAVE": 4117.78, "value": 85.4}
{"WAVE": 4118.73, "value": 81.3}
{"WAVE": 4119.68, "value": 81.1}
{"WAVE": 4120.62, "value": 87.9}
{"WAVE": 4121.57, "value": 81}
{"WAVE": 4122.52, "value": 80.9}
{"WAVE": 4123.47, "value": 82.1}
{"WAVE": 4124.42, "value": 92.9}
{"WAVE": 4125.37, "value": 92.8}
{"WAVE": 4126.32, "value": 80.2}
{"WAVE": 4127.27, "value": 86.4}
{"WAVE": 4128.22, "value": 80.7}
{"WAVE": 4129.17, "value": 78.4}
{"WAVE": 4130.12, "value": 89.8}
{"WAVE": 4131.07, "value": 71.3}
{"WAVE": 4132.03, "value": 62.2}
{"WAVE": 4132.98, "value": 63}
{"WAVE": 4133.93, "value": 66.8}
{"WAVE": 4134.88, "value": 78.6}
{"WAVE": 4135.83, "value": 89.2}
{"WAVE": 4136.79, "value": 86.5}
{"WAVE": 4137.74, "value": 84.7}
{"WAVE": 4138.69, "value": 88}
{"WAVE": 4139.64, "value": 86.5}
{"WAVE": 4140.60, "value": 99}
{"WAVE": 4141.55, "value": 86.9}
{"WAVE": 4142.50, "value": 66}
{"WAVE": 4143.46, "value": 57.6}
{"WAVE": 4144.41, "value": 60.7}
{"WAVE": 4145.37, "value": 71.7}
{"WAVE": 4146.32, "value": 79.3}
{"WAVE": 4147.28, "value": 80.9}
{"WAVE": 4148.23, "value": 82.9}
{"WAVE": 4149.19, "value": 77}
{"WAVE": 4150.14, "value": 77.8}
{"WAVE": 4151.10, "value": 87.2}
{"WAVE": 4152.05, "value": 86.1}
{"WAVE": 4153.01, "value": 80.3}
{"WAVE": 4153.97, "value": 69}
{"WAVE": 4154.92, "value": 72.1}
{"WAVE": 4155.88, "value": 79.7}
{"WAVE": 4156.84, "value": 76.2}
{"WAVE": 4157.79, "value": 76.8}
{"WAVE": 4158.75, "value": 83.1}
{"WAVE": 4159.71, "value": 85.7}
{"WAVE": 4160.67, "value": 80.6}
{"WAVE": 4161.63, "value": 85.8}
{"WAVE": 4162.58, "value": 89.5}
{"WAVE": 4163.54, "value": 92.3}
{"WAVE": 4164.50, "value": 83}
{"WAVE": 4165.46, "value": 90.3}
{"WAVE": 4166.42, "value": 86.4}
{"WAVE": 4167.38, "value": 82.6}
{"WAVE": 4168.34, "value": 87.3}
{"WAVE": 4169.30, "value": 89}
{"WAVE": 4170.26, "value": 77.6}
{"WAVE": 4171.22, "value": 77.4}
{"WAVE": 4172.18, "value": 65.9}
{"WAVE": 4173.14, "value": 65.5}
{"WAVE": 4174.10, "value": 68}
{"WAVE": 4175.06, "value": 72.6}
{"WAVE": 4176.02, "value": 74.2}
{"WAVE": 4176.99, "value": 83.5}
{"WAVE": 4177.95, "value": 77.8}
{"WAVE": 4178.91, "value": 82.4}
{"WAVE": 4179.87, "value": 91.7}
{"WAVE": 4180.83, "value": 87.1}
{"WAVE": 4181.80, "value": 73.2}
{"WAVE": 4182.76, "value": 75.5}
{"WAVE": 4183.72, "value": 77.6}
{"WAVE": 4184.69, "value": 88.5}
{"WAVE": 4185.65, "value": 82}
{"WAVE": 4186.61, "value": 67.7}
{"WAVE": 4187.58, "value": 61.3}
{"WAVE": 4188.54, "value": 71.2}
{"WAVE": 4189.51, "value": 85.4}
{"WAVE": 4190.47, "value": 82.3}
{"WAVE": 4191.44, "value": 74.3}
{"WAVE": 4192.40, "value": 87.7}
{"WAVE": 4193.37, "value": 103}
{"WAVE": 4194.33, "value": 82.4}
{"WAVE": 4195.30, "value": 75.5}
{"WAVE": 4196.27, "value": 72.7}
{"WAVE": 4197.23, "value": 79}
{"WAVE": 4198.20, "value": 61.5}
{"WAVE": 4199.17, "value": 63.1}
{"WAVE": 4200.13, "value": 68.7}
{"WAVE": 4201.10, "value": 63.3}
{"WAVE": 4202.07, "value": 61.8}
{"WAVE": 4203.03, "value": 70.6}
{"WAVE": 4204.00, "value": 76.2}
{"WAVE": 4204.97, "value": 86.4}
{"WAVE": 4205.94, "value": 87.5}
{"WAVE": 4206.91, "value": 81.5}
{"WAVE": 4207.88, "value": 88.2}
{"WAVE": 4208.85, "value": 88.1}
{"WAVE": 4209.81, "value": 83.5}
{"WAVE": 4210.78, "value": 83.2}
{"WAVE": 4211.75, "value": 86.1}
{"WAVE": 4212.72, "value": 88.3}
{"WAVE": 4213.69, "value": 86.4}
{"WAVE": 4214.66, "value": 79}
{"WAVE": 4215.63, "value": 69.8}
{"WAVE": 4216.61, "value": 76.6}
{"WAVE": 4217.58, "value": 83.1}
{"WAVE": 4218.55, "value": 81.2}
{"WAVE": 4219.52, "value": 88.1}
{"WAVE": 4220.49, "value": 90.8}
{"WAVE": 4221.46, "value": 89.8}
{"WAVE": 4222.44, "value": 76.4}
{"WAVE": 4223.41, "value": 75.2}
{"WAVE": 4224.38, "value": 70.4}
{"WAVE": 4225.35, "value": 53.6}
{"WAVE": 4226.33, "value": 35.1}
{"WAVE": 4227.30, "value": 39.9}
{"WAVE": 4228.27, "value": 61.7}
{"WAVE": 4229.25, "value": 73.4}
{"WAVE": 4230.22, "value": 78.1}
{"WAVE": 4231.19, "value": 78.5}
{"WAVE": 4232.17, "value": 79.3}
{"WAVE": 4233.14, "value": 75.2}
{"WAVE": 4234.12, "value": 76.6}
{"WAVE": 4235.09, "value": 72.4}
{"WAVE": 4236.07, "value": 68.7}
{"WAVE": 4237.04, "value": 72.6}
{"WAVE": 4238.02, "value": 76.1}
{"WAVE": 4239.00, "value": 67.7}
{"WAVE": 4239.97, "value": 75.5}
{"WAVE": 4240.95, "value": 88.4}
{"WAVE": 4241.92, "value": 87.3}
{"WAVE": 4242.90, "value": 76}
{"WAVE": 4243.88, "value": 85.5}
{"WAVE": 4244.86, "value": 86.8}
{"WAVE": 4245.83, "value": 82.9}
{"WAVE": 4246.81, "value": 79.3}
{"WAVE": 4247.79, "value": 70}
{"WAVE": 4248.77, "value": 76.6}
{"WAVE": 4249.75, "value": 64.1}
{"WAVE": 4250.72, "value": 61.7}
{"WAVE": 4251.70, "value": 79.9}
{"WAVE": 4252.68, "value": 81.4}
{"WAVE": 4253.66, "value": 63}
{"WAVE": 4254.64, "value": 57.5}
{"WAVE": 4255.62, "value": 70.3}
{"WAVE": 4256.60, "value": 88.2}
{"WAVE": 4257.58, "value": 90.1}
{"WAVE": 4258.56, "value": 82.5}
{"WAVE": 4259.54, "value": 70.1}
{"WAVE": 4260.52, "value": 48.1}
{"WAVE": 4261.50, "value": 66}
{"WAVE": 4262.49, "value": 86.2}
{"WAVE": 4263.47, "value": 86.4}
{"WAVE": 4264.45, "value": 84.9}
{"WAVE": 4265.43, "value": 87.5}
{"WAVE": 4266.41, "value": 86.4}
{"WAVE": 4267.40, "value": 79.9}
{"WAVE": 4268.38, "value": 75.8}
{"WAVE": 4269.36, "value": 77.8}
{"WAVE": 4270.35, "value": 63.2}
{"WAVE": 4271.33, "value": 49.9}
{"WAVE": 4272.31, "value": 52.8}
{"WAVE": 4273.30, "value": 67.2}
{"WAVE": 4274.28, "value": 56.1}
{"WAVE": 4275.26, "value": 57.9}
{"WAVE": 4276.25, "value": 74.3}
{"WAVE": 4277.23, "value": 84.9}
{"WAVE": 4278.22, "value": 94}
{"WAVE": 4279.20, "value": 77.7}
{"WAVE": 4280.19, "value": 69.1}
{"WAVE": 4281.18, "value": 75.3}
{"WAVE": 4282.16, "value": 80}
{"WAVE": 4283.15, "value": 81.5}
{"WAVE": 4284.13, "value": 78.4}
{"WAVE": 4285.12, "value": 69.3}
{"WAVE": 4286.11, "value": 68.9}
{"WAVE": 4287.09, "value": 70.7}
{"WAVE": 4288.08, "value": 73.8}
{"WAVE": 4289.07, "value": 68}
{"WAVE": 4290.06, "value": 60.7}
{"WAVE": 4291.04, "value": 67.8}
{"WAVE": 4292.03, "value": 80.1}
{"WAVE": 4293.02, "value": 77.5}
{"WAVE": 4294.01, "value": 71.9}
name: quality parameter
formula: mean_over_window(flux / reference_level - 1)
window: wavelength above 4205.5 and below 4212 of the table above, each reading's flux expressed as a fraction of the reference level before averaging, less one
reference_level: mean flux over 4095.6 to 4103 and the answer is 0.20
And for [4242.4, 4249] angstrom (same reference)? 0.12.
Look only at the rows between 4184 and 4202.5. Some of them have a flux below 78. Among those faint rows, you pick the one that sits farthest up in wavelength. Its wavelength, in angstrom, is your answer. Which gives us 4202.07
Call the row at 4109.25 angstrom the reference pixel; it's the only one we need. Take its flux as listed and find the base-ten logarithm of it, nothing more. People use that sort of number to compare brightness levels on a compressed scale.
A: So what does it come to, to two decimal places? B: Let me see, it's 1.93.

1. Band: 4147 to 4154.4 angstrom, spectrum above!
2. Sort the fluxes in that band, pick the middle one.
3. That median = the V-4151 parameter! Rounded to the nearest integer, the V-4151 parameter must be 81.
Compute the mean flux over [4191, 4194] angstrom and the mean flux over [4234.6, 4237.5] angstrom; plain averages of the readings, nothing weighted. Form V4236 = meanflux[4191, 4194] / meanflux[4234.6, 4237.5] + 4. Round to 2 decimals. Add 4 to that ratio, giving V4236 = 5.24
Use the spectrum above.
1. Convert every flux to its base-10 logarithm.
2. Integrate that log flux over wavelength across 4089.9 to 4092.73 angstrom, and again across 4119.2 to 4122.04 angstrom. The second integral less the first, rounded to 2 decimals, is 0.01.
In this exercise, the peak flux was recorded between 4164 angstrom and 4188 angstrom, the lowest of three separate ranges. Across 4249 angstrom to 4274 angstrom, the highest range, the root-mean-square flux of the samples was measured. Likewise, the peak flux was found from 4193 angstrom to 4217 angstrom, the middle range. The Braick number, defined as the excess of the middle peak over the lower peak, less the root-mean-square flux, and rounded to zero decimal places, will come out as -63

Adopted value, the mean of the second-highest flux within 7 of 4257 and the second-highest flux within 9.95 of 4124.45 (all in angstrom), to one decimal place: 90.5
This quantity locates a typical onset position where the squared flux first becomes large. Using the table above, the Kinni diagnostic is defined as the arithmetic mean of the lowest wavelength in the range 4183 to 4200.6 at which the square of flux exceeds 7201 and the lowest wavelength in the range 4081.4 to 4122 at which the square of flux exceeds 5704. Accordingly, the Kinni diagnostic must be 4133.3 angstrom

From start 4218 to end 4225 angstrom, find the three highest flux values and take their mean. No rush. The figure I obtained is 89.6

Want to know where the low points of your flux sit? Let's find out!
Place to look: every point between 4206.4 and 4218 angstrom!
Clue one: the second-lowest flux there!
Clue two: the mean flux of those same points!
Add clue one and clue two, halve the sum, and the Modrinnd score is 80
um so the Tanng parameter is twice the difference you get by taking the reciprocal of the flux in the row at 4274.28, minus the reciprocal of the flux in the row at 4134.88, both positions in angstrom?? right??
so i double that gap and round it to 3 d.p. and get 0.010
